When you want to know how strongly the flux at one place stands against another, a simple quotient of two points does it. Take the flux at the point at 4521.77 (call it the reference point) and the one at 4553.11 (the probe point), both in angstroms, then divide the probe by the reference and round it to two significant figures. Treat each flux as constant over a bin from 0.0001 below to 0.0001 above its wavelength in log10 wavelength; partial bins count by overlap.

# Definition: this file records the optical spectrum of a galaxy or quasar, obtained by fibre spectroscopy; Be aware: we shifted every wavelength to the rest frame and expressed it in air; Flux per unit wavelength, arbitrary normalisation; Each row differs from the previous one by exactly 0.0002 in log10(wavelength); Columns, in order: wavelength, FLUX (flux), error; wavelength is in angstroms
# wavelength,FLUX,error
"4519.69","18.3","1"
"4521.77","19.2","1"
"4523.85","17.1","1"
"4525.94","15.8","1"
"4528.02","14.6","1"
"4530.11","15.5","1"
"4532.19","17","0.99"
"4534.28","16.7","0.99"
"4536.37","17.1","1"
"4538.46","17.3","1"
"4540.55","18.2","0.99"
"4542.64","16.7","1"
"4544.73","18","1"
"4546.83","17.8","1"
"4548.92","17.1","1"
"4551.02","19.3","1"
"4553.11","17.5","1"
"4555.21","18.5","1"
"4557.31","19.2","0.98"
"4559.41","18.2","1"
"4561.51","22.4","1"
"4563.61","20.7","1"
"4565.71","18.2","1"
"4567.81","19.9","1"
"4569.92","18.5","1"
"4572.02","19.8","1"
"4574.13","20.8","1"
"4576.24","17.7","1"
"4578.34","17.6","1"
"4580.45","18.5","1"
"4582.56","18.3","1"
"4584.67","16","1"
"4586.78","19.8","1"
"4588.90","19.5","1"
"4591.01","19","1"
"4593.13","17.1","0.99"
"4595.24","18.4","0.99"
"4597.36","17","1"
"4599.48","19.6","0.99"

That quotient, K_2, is 0.91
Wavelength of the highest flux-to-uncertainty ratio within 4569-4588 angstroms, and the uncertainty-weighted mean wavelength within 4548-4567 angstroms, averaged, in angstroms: 4565.7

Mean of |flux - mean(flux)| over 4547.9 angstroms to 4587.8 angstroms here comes 1.18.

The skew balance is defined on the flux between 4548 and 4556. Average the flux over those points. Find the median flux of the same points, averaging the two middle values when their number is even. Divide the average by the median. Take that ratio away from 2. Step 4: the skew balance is 0.99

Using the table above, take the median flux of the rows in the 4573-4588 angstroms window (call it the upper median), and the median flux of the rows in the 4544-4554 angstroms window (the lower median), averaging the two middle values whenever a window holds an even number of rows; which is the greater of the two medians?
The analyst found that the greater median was 18.3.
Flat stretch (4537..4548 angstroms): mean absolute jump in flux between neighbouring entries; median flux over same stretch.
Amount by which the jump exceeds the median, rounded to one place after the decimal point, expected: -16.8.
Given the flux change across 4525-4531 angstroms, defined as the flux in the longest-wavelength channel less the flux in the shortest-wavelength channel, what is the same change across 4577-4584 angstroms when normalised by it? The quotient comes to -2.3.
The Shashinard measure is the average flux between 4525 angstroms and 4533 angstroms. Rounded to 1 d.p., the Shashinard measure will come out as 15.7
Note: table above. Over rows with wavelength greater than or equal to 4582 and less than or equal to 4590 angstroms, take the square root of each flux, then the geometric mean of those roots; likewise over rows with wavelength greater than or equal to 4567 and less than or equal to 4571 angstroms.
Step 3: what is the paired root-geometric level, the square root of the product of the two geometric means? 4.33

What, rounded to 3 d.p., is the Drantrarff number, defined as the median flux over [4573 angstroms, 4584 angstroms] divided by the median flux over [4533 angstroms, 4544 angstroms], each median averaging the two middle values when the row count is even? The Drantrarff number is 1.070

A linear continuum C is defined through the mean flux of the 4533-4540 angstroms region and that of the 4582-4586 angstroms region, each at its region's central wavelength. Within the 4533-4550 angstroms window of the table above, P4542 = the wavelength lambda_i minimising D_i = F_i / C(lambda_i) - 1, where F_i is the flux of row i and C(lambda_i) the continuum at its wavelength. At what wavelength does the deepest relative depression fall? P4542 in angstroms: 4542.64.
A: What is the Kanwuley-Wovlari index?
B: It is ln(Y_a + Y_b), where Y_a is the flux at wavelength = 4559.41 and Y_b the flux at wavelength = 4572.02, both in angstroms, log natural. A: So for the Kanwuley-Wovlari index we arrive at 3.64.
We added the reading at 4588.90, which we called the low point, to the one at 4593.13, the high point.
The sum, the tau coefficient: 36.6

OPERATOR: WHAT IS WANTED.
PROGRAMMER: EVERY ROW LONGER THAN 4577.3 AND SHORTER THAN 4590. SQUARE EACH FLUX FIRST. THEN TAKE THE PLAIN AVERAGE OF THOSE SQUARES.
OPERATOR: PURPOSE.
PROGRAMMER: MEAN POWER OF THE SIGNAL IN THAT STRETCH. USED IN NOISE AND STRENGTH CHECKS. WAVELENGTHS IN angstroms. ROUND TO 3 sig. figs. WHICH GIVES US 336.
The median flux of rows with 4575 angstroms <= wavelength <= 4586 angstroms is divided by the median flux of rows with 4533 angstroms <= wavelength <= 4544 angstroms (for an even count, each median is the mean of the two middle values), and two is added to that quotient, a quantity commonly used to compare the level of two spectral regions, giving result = 3.04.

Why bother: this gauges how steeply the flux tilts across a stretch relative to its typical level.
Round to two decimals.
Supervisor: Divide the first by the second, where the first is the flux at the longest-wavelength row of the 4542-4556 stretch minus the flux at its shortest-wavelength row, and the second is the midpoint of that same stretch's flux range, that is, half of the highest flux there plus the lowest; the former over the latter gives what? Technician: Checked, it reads 0.10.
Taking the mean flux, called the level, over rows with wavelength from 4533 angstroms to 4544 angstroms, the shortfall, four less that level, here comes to -13.2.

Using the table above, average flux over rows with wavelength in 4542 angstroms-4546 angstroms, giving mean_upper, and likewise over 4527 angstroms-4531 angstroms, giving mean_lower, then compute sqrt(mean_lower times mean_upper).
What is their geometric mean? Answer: 16.2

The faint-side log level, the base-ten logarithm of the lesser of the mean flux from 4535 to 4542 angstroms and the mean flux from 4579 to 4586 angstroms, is 1.24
